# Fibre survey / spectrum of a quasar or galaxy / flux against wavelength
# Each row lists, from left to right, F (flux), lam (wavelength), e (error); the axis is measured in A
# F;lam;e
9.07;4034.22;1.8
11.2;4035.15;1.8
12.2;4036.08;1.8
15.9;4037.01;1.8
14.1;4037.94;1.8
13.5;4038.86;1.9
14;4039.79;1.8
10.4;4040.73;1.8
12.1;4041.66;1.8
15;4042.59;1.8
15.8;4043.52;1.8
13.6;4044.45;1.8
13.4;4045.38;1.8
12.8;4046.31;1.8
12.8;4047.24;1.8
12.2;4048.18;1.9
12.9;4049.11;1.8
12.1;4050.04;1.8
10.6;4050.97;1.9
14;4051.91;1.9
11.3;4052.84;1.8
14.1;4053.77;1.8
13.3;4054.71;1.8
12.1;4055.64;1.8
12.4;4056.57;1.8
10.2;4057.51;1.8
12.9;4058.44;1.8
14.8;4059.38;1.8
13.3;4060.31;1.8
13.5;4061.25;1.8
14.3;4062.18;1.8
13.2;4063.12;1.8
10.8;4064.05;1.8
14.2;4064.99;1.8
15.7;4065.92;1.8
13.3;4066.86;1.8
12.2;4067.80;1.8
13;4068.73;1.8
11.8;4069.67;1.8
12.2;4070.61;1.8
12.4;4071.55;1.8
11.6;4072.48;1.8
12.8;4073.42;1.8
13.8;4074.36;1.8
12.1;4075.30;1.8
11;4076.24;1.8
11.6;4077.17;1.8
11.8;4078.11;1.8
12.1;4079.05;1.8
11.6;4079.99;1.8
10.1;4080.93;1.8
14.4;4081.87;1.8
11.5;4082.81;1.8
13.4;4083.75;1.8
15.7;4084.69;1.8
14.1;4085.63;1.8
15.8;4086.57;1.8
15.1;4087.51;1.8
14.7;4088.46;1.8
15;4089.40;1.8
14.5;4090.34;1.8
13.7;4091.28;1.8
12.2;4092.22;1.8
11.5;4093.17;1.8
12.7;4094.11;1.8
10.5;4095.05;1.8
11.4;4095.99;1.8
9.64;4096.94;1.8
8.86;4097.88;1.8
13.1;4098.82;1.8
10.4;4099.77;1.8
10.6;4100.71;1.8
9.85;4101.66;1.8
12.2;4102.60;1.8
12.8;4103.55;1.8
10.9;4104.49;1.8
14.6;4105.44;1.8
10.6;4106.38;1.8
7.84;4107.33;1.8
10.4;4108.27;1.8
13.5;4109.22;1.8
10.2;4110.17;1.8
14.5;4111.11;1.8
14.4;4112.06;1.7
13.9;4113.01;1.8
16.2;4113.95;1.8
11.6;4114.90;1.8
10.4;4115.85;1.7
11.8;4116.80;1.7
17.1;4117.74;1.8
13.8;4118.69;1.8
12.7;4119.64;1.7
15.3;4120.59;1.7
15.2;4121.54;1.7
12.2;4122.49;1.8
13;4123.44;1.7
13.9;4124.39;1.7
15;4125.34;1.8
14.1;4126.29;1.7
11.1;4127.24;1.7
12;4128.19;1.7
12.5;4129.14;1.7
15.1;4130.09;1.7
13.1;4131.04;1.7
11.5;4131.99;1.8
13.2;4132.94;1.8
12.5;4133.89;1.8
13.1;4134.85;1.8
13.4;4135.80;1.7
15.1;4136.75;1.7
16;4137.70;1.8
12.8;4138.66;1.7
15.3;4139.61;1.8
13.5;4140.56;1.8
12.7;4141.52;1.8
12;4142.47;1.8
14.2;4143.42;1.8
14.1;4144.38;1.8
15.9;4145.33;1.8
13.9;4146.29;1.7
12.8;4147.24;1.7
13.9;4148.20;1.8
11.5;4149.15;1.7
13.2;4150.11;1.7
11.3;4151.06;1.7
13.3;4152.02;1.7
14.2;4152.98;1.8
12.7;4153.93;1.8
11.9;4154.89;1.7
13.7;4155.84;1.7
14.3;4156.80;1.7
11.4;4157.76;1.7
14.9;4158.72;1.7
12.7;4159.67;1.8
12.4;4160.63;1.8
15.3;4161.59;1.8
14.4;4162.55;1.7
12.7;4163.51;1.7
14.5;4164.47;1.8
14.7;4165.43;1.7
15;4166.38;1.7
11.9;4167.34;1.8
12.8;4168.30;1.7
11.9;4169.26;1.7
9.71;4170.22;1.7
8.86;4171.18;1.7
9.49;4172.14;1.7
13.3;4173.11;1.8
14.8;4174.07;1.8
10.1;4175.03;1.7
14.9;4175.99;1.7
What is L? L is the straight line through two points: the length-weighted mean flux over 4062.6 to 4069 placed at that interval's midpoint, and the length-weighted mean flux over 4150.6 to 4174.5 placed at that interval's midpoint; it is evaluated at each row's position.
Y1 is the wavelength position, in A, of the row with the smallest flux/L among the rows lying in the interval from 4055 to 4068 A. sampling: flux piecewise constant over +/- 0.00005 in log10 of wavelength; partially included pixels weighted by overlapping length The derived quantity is 4057.51 A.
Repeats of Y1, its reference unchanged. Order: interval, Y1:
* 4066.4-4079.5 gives 4076.24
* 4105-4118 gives 4107.33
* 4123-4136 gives 4127.24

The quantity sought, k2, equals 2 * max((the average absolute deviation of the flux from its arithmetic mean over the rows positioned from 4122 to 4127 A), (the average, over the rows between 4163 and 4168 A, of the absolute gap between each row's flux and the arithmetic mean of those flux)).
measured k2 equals 2.34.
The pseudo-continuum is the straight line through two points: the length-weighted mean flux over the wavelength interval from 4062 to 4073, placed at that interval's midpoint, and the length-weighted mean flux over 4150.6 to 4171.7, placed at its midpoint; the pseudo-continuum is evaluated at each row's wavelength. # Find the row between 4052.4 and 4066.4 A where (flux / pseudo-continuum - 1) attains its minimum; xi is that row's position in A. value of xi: 4057.51 A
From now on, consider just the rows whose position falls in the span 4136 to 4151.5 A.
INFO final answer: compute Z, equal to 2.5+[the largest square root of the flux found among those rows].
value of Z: 6.500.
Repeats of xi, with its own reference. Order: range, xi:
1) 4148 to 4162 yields 4151.06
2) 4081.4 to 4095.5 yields 4095.05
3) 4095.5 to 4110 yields 4107.33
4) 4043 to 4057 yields 4050.97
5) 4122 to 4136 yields 4127.24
